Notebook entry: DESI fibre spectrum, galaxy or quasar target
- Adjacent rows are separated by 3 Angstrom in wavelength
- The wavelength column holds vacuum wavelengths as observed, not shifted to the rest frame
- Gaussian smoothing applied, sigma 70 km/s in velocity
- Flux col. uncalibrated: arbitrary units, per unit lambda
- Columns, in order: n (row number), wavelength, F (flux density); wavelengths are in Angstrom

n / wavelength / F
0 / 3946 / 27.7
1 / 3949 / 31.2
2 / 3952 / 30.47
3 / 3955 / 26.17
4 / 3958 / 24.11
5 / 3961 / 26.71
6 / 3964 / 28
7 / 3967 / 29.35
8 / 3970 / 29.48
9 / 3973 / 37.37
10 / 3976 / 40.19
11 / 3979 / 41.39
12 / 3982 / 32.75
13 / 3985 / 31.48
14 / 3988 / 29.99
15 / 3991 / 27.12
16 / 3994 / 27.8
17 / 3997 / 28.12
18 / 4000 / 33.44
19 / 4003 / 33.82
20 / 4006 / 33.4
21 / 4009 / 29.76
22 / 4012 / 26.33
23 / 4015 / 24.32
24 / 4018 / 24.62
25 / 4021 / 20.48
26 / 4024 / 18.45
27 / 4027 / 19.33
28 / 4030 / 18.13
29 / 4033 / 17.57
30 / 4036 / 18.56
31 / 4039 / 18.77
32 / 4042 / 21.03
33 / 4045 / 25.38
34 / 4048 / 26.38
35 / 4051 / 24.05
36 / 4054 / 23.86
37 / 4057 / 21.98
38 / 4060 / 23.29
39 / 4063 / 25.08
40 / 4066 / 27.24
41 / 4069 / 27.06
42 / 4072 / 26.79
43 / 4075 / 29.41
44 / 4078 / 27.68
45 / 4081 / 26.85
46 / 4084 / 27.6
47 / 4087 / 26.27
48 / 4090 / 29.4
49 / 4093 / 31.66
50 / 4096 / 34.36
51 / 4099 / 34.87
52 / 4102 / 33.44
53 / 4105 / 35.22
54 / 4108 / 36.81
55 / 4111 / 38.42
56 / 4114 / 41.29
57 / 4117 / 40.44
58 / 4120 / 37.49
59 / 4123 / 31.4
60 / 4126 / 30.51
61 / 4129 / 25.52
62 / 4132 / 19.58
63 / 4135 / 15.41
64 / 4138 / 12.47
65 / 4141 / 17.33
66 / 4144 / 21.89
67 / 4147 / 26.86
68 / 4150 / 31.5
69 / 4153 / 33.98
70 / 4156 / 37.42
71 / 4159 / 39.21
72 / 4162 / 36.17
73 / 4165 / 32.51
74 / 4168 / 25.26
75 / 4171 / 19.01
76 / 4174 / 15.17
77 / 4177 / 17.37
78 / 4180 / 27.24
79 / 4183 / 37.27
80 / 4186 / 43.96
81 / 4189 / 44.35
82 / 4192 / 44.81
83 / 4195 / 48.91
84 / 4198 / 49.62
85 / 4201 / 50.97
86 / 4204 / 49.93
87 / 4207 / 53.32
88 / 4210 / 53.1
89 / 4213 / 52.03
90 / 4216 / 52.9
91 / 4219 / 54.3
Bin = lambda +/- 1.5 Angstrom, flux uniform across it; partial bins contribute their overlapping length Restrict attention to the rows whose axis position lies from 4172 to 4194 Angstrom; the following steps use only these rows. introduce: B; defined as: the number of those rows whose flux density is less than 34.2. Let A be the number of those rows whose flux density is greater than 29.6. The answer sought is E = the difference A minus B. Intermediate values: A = 4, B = 3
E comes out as 1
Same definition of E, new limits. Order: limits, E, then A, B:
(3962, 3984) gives 0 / 4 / 4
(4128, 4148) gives -7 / 0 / 7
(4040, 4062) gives -7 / 0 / 7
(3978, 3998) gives -2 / 4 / 6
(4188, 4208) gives 7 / 7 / 0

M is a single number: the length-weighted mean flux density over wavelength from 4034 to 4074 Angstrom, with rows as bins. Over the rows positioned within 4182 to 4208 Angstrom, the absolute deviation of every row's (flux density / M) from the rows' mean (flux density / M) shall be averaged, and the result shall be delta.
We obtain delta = 0.17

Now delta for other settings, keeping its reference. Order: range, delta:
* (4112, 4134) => 0.27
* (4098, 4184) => 0.32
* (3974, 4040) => 0.25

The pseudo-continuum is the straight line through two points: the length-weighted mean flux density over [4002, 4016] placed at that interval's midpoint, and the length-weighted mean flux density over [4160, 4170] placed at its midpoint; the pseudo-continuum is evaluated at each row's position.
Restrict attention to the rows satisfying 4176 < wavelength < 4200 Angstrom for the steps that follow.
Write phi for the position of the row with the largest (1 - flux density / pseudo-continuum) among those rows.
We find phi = 4177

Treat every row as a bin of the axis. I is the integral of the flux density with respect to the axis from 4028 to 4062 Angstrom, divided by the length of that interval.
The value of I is 22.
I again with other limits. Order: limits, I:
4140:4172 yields 30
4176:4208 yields 43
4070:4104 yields 30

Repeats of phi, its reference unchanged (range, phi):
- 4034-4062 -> 4036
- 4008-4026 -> 4024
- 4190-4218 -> 4192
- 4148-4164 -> 4150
